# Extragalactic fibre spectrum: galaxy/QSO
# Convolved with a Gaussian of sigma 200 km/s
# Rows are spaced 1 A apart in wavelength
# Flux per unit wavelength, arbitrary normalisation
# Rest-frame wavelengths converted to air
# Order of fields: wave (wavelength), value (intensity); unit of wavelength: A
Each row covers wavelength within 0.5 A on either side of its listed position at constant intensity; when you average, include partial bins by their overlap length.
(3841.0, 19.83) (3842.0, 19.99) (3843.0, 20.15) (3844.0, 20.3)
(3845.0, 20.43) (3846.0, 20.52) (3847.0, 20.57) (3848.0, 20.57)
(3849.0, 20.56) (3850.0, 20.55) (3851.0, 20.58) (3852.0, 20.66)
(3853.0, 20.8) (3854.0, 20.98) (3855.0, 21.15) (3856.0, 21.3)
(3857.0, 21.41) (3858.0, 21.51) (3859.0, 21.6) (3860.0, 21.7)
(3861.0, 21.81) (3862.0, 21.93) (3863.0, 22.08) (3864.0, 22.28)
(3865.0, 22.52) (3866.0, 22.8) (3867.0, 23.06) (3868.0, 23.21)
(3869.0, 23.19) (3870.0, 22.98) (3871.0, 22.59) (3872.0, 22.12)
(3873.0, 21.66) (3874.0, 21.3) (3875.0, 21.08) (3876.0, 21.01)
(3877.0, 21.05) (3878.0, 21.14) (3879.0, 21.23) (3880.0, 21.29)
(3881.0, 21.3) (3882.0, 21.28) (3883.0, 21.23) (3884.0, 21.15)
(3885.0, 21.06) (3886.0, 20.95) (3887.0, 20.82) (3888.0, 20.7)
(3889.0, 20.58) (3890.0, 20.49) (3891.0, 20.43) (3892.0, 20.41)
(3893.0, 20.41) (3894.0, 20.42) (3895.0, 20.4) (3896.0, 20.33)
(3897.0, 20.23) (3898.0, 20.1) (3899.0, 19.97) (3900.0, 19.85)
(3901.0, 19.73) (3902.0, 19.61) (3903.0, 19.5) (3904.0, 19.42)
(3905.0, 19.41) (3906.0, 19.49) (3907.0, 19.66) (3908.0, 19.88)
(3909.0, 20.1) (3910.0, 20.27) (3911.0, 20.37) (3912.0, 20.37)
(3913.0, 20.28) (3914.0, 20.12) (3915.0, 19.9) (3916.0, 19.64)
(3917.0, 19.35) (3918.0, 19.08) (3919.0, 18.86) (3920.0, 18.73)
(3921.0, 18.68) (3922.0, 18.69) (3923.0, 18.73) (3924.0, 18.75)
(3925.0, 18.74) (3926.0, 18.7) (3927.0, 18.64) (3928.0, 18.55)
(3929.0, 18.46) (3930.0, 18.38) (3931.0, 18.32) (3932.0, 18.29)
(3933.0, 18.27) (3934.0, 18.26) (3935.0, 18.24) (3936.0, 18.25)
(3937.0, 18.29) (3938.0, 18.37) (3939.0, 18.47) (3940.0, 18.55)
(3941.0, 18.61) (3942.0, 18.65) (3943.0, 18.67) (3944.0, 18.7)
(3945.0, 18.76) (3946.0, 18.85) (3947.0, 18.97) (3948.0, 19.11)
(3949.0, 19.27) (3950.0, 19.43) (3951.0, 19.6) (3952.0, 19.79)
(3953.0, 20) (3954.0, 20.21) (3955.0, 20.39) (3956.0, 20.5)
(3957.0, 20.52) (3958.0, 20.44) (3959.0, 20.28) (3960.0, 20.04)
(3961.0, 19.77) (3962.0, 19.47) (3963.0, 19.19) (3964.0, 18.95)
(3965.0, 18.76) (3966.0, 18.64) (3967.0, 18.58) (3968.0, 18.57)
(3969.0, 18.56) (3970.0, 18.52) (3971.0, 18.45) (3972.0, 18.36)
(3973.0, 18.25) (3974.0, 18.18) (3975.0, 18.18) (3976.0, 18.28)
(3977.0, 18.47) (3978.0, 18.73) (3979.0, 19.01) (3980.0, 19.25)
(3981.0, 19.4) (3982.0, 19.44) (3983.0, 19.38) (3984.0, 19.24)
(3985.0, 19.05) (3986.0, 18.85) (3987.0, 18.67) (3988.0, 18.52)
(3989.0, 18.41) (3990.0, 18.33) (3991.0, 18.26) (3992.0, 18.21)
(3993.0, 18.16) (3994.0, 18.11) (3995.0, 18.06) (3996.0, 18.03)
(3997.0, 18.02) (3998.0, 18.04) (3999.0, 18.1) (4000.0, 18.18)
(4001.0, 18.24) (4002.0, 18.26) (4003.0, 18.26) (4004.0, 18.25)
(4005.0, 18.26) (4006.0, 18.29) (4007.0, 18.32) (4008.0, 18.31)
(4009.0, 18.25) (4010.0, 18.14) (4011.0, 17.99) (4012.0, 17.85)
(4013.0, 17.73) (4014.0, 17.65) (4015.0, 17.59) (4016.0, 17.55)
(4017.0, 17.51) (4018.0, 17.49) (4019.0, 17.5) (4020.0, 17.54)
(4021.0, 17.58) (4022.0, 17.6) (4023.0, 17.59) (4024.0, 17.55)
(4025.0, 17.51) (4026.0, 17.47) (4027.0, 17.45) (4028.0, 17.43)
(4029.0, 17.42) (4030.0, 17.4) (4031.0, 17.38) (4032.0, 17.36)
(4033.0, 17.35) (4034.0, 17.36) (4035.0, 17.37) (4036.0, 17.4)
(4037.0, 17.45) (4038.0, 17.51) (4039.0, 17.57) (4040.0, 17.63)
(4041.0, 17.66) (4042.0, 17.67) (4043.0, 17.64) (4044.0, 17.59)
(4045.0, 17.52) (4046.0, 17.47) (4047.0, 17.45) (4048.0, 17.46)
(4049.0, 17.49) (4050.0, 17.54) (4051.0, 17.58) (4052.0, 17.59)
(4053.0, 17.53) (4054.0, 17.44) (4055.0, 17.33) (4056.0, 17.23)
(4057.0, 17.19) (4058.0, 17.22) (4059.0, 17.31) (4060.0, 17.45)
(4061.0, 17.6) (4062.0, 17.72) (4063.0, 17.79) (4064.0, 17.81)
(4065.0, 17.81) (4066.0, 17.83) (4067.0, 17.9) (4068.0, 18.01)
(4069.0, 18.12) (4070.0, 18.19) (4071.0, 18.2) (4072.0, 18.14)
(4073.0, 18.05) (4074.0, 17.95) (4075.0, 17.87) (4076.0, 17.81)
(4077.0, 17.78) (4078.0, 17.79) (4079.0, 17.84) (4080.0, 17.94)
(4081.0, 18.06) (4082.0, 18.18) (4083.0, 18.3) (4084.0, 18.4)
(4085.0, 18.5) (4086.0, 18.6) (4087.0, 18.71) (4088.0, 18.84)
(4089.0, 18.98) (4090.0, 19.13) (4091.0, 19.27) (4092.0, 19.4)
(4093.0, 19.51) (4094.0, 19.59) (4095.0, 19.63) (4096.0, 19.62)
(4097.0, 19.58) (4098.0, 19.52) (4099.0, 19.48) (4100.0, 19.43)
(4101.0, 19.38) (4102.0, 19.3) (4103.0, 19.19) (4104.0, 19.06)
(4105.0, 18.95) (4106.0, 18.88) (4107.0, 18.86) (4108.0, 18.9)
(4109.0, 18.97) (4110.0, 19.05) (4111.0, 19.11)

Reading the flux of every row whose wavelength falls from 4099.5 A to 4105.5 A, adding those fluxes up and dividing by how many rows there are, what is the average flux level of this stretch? 19.2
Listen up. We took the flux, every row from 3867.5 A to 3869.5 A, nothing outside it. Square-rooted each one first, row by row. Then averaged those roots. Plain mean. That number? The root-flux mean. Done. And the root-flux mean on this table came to 4.8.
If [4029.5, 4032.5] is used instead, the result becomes 4.2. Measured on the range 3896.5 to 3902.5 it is 4.5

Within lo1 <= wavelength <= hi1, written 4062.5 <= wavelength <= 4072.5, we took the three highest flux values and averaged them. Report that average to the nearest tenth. 18.2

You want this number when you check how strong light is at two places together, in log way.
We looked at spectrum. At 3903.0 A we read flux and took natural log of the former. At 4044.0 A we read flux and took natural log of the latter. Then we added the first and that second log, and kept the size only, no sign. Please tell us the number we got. 5.84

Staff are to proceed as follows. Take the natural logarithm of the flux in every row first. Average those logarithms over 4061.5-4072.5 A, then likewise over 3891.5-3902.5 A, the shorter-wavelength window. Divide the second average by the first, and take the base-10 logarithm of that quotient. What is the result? 0.017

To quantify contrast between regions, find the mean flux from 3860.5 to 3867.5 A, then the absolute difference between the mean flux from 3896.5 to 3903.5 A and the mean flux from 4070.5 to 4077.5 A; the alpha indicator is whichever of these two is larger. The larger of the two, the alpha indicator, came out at 22.4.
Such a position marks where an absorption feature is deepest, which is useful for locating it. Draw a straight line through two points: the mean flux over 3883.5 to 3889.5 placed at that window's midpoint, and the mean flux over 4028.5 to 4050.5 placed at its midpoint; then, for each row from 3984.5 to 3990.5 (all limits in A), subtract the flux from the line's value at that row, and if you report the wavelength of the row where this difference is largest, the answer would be 3990.0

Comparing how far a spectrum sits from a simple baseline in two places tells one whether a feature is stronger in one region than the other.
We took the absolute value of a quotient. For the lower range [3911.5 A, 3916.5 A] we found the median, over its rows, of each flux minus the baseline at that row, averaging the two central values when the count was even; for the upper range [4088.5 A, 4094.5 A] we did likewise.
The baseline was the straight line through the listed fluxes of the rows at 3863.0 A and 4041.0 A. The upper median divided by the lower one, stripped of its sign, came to 4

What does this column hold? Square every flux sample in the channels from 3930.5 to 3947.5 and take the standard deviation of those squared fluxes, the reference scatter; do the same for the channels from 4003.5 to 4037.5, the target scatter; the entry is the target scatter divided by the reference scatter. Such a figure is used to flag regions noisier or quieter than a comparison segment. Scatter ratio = 1.4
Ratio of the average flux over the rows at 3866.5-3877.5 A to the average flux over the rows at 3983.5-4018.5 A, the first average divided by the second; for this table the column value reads 1.22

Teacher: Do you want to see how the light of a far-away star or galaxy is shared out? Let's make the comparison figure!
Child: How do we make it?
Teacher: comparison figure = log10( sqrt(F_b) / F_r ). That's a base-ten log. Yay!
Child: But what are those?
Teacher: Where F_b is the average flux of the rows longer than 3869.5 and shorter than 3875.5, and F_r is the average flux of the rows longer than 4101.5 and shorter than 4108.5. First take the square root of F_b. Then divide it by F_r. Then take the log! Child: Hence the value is -0.608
